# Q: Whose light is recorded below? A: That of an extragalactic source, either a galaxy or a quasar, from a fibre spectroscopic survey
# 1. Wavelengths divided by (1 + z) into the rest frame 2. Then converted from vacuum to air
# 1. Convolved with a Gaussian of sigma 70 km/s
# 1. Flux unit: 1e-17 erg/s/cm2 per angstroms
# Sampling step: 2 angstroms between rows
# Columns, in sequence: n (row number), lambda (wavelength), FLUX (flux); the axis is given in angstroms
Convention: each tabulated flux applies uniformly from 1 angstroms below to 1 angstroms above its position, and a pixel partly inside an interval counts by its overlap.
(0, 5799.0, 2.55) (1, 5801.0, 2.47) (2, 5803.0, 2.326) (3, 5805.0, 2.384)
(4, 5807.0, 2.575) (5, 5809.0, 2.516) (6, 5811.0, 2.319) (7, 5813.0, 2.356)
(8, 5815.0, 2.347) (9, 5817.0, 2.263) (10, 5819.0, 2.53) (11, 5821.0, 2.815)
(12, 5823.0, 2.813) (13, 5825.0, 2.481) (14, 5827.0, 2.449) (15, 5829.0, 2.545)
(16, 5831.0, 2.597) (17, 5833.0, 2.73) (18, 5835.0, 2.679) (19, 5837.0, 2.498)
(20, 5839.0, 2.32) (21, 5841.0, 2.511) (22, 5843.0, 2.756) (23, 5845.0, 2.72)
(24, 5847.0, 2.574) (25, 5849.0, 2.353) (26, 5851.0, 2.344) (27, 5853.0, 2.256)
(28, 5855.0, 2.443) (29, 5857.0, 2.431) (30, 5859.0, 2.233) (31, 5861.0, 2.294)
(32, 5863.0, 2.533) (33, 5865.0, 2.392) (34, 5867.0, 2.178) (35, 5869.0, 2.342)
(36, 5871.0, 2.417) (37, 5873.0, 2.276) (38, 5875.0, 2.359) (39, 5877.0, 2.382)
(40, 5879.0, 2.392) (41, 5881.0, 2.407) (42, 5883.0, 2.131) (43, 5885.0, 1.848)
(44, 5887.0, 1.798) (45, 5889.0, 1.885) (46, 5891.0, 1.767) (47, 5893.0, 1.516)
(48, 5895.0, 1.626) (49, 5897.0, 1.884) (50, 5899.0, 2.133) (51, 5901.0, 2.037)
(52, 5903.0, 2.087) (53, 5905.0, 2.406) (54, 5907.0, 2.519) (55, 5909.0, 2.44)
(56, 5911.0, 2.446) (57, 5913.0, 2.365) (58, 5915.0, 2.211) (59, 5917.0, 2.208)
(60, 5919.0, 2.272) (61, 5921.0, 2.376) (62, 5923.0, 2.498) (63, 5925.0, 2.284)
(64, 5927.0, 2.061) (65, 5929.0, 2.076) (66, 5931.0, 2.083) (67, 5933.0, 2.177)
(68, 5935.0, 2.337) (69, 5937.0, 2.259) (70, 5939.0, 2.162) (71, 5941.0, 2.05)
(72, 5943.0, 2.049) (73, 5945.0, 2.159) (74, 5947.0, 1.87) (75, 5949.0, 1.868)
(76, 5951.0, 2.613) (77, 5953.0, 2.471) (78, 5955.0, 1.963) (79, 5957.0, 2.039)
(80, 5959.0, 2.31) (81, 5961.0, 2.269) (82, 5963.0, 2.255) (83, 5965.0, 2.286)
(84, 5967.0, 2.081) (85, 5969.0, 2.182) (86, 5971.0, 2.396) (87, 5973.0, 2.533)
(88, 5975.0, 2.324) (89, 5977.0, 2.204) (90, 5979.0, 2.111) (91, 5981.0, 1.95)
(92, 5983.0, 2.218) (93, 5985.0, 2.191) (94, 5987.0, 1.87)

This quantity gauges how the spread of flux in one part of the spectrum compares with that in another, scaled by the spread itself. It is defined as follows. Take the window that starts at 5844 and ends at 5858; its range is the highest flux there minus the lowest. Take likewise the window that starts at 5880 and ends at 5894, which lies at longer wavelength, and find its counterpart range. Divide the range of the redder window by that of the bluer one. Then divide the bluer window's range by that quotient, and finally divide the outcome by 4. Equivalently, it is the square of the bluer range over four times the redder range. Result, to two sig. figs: 0.060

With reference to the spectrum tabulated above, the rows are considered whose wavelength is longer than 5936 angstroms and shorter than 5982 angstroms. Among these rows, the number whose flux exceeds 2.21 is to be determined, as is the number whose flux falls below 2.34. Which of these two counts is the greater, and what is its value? 19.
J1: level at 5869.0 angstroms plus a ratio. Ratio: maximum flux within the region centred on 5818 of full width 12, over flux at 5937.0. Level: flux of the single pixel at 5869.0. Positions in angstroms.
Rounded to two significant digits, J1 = 3.6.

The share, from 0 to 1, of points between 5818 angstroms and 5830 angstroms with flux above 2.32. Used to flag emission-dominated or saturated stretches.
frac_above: 1.00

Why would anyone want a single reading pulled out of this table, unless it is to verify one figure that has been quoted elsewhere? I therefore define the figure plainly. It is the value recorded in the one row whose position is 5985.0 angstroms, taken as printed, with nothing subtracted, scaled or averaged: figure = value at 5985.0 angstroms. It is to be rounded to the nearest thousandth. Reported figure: 2.191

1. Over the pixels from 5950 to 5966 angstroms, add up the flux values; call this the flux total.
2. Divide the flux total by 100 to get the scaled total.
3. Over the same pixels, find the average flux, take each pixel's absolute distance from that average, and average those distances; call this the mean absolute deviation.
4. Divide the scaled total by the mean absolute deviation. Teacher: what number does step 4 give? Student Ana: 1.3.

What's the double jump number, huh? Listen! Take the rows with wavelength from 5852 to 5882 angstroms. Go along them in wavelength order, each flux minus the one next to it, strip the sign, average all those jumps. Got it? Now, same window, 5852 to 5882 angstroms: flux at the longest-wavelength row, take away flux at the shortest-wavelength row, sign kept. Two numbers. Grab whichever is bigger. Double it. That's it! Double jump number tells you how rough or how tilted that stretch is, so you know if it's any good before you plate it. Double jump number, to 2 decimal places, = 0.30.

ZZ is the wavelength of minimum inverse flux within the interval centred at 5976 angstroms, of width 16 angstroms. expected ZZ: 5973.0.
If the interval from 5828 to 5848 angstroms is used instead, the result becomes 5843.0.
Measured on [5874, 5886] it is 5881.0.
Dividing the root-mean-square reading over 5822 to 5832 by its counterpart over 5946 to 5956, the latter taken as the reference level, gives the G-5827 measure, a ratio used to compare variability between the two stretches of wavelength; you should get 1.18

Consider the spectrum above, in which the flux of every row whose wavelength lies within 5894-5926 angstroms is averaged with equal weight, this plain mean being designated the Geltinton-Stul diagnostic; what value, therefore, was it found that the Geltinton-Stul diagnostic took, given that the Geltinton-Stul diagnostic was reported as 2.237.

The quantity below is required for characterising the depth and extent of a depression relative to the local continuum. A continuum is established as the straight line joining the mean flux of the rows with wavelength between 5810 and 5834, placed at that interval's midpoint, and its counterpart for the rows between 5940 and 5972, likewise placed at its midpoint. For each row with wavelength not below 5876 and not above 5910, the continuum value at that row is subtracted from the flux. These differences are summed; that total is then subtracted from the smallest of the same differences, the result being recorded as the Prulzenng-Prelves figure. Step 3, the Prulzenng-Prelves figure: 3.7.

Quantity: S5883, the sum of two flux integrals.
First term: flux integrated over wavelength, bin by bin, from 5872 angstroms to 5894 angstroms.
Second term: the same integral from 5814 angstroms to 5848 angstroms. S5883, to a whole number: 133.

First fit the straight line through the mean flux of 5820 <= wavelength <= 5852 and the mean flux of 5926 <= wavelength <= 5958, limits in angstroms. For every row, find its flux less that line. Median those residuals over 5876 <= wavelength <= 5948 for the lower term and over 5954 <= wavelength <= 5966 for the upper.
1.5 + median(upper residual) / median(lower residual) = -4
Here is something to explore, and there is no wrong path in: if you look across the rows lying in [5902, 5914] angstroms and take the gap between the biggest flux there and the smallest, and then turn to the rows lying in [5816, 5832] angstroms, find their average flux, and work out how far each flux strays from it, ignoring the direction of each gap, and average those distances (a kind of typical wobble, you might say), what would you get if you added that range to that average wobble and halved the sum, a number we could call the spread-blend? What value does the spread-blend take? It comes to 0.28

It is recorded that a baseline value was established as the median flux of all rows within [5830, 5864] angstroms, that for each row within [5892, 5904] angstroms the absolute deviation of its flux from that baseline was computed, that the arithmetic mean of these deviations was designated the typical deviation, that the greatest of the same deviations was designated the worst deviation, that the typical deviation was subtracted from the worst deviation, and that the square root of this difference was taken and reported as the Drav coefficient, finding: 0.60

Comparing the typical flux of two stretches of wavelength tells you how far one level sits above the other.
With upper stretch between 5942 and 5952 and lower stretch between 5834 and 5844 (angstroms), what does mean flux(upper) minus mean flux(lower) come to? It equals -0.4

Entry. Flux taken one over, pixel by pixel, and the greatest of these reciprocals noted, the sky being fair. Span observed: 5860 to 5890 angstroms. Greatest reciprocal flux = 0.56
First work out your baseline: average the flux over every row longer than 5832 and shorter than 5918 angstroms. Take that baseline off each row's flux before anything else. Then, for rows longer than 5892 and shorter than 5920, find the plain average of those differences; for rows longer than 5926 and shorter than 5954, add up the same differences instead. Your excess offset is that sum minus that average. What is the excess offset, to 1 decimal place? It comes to -1.6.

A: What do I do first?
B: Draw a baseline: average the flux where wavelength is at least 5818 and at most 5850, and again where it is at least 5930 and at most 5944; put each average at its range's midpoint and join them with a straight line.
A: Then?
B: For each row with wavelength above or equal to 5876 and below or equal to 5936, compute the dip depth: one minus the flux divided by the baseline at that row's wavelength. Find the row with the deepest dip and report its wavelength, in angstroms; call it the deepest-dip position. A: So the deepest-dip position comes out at 5893.0 angstroms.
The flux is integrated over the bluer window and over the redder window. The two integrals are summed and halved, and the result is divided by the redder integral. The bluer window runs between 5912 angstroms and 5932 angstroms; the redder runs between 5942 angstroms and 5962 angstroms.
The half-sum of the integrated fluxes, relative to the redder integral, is 1.02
